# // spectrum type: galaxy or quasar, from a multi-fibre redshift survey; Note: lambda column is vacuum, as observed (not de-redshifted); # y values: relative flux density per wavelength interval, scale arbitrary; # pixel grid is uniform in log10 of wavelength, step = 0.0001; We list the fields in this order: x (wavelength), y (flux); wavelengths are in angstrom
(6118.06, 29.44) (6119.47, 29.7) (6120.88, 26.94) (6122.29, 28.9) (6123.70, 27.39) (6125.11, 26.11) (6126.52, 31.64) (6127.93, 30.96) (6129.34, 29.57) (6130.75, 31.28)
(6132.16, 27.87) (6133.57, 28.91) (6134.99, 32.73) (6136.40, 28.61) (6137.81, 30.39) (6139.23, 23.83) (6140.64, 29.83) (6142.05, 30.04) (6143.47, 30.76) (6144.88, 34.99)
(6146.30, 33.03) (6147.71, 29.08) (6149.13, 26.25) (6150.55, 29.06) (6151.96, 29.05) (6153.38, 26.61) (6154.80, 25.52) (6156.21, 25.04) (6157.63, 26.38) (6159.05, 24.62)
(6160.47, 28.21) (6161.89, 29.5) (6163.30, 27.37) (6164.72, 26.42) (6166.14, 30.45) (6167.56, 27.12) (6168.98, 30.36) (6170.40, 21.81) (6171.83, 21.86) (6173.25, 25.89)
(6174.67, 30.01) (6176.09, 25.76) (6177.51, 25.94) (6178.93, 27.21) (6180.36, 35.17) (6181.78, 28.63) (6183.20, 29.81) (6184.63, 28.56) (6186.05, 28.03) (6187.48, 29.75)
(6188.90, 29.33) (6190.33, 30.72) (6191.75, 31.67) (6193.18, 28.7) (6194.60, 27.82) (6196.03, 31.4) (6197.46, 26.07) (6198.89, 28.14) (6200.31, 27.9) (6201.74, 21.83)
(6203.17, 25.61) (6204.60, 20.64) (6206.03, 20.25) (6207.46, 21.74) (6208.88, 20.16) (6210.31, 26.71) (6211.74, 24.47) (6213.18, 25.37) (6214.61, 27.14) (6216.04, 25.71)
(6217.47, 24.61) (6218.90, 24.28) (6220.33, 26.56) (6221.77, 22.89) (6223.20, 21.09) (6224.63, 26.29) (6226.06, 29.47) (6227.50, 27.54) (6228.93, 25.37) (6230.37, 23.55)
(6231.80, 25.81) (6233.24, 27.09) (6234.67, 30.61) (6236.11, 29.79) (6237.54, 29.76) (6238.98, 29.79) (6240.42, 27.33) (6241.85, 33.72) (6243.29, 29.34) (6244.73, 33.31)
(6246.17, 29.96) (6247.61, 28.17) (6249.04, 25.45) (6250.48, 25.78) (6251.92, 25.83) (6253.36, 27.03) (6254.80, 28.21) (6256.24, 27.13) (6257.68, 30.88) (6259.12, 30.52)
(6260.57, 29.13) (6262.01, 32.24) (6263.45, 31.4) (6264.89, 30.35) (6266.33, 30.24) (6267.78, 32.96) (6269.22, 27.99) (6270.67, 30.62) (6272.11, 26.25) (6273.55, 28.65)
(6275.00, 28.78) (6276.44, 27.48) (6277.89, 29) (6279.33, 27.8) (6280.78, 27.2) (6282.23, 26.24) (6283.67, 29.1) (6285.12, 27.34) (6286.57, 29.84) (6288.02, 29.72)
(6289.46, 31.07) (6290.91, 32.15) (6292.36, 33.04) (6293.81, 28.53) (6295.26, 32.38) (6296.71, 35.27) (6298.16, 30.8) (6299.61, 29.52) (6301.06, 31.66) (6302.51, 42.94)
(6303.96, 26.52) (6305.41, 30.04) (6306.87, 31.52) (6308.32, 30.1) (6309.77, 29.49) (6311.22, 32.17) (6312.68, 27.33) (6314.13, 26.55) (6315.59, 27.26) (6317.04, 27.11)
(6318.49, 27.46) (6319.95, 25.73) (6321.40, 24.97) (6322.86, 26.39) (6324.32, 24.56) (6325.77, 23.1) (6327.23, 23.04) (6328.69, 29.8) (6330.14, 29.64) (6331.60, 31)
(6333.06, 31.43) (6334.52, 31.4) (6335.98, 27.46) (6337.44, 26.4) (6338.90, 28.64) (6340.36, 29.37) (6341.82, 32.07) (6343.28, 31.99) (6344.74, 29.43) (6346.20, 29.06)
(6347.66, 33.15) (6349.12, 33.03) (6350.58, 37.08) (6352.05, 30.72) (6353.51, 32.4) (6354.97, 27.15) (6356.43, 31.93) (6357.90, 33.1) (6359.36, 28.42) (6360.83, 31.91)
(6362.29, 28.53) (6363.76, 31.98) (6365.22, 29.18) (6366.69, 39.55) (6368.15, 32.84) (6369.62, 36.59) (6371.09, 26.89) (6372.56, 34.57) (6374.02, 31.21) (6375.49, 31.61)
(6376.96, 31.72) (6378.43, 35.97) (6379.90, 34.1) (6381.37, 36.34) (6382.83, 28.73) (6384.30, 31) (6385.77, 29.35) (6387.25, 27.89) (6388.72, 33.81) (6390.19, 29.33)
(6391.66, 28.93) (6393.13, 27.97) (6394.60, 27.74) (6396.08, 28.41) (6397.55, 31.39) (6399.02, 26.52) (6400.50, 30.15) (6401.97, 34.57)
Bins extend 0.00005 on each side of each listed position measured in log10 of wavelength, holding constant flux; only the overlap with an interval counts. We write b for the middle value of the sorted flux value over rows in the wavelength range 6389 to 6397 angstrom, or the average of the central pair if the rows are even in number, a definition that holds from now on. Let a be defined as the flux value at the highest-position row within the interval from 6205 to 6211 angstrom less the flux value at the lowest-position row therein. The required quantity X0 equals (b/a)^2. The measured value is 19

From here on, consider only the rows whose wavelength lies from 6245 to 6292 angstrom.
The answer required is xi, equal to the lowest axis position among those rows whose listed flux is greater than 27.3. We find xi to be 6246.17 angstrom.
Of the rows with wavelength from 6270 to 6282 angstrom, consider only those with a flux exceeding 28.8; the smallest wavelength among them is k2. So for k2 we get 6270.67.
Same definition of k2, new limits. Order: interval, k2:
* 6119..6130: 6119.47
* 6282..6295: 6283.67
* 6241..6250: 6241.85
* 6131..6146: 6133.57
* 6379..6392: 6379.90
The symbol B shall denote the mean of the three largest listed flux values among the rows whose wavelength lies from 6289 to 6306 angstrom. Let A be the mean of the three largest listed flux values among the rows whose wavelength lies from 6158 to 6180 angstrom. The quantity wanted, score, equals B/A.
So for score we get 1.22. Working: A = 30.3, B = 37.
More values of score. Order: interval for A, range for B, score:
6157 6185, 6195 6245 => 1.03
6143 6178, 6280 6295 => 0.97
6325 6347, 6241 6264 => 1.04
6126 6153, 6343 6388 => 1.12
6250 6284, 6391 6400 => 0.92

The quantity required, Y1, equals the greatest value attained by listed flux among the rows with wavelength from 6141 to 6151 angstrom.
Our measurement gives 34.99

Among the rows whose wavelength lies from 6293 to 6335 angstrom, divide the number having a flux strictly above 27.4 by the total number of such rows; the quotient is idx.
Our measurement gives 0.62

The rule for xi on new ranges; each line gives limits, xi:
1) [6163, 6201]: 6163.30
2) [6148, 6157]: 6150.55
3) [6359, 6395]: 6359.36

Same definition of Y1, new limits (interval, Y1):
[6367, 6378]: 36.59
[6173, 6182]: 35.17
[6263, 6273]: 32.96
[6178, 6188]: 35.17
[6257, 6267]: 32.24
